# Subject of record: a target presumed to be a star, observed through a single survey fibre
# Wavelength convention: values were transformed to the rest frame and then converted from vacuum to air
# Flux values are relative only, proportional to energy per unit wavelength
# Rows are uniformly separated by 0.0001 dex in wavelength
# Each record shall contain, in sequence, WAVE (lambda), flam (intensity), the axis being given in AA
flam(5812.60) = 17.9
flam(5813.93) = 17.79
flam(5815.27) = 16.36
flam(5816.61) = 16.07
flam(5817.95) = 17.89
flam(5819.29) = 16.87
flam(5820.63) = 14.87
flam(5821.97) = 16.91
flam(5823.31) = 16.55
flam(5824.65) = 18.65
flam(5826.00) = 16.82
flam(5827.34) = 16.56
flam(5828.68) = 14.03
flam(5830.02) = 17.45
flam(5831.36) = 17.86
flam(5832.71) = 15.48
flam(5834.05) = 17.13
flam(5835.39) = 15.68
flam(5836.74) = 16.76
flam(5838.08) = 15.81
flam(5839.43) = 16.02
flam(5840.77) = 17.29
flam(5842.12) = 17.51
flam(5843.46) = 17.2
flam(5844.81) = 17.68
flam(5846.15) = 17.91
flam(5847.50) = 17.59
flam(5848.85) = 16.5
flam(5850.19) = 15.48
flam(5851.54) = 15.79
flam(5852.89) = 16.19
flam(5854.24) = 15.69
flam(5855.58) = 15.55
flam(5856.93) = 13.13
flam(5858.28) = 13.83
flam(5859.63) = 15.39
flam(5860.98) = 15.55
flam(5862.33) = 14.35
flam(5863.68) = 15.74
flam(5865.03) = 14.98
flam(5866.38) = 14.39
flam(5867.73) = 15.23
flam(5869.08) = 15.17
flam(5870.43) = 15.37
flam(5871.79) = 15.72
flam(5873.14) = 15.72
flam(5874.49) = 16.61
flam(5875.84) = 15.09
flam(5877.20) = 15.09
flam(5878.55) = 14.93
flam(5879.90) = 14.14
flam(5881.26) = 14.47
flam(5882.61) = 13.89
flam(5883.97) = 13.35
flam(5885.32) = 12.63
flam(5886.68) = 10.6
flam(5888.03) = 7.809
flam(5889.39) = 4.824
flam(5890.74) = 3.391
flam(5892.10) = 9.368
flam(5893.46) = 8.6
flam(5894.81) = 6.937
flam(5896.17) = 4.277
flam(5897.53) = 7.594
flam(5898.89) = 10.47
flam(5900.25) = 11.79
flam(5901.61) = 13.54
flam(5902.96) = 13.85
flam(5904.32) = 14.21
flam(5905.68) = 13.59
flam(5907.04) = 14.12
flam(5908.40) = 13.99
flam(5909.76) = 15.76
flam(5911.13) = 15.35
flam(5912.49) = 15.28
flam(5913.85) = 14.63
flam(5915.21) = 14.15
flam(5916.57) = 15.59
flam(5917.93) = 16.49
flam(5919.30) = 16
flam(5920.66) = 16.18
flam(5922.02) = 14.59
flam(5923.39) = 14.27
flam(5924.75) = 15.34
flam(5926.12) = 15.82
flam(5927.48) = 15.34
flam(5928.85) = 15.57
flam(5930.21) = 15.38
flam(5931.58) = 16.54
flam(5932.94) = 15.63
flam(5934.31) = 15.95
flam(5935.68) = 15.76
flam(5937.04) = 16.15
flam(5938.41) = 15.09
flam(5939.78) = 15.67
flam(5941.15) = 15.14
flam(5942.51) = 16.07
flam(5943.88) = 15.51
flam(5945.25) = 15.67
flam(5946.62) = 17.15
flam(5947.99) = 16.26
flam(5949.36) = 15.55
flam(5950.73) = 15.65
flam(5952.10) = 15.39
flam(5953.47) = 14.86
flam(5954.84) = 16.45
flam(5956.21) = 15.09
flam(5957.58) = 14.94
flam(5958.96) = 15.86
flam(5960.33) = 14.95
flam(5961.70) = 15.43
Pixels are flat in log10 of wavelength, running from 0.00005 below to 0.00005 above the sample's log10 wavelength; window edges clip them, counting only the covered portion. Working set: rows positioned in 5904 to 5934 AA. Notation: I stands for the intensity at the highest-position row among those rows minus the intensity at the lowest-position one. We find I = 1.4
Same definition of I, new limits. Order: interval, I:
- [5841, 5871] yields -2.1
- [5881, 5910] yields 1.3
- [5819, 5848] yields 0.7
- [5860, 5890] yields -10.7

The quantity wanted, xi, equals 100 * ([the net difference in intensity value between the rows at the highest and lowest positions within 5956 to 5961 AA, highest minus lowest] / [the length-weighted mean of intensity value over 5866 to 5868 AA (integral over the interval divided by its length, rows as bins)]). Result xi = -1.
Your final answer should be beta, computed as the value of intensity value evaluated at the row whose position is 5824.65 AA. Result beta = 18.65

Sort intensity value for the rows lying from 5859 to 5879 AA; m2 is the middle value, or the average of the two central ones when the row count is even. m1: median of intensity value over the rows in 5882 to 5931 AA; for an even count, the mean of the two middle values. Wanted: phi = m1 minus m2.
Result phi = -1.2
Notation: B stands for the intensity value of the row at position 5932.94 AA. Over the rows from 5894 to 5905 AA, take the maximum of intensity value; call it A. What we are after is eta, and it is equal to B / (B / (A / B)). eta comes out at 0.9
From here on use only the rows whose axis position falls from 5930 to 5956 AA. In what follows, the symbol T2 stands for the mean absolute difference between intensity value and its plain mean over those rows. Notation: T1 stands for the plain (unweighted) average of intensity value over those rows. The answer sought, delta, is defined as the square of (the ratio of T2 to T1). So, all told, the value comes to 0.001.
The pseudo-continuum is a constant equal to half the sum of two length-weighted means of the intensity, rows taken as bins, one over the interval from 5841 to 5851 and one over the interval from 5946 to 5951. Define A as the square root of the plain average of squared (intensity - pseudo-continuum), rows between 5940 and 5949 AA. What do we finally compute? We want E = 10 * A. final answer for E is 9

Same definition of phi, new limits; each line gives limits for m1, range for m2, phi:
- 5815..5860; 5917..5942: 0.9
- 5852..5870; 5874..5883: 0.3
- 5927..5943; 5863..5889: 0.7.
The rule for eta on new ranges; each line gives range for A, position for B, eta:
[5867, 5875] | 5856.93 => 1.3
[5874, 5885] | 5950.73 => 1.1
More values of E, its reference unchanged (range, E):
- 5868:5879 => 13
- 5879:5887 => 37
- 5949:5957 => 13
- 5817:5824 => 10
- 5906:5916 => 20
